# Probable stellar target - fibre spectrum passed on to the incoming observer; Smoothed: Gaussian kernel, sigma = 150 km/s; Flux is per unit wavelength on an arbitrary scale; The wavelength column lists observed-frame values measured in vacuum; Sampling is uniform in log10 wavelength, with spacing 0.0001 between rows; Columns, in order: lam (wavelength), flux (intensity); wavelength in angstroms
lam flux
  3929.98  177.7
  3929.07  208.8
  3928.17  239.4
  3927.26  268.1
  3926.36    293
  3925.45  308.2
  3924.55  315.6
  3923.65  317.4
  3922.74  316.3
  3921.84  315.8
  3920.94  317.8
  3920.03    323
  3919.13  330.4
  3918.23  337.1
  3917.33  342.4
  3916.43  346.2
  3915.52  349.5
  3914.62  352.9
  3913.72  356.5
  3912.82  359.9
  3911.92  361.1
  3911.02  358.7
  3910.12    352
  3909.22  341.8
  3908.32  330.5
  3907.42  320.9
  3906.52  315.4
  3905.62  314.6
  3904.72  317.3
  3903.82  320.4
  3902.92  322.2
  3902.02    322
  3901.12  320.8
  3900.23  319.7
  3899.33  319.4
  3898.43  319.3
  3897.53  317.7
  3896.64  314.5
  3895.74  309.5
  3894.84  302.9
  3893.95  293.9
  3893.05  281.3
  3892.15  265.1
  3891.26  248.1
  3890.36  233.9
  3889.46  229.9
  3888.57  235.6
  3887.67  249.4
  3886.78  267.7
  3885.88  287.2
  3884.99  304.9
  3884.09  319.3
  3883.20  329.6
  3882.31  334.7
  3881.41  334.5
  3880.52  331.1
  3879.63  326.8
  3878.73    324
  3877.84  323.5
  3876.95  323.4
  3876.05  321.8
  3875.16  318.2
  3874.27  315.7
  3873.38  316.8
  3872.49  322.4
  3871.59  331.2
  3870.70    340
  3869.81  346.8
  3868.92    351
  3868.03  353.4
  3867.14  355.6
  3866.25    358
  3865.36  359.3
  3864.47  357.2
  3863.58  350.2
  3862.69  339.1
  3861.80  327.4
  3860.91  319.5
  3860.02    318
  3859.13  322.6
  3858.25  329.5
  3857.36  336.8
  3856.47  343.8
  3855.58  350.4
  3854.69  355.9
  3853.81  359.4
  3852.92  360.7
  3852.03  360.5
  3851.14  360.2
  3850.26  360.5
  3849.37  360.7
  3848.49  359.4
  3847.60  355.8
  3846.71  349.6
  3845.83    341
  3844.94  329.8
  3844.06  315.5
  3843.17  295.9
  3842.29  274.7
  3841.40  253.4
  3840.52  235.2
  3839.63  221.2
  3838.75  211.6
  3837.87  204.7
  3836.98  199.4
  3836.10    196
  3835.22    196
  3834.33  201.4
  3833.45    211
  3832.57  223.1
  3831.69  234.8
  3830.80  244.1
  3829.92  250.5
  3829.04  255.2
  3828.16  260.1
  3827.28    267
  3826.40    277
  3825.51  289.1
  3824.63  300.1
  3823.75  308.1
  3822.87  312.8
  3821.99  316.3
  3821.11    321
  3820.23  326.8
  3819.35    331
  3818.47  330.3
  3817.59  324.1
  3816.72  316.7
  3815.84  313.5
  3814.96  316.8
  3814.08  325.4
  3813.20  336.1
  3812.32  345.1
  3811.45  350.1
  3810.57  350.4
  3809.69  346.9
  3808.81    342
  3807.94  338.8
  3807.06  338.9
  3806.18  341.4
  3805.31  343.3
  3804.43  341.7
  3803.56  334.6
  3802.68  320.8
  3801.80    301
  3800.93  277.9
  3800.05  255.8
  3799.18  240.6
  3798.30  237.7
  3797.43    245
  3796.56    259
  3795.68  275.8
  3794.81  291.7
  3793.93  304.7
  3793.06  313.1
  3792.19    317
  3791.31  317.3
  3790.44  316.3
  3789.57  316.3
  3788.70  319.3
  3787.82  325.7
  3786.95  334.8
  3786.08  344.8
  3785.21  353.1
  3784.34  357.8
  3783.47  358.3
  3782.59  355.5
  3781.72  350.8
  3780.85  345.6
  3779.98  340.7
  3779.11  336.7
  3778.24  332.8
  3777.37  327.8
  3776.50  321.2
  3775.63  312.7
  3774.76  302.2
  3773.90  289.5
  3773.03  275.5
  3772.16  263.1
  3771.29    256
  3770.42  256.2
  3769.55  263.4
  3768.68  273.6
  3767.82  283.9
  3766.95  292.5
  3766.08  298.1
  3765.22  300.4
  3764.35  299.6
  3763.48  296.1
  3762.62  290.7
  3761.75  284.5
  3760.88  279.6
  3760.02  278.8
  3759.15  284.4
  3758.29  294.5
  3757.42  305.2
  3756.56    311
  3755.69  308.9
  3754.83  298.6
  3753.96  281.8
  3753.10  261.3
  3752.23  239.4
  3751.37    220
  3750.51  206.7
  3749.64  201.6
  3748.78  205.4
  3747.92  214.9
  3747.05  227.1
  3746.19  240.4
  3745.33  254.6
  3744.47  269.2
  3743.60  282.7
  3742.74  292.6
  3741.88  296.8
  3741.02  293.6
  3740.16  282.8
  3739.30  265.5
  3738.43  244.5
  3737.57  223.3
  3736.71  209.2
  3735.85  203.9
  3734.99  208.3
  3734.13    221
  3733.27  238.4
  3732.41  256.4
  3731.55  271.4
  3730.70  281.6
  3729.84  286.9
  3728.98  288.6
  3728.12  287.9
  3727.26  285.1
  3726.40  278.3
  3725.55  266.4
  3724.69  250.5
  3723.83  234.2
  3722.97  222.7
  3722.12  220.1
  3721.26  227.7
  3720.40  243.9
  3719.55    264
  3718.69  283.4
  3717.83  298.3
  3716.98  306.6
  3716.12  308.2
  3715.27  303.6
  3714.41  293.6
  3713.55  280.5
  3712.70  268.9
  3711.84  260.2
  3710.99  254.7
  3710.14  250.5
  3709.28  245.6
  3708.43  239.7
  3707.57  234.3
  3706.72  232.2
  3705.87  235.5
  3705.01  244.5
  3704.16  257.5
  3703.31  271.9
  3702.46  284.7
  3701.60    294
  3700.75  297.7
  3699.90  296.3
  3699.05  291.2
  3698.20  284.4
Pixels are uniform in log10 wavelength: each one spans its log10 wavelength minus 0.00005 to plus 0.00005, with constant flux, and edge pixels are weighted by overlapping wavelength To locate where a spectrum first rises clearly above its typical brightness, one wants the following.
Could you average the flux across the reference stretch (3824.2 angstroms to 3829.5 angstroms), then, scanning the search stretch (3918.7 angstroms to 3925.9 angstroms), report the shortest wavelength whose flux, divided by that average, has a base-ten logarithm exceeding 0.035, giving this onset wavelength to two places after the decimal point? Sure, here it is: 3919.13 angstroms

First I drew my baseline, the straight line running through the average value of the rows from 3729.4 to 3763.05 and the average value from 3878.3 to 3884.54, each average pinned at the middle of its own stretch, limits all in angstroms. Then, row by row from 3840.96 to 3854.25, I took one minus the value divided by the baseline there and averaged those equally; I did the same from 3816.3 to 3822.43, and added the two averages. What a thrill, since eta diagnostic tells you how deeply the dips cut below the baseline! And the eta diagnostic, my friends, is -0.17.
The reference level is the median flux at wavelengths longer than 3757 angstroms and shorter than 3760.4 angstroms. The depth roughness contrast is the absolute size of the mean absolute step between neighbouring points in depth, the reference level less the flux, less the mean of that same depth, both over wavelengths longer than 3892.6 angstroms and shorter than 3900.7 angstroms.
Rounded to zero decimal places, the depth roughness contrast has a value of 24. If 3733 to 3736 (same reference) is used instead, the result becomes 60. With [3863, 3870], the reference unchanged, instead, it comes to 68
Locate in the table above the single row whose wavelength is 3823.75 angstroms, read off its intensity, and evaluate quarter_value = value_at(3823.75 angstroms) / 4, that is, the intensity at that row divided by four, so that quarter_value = 77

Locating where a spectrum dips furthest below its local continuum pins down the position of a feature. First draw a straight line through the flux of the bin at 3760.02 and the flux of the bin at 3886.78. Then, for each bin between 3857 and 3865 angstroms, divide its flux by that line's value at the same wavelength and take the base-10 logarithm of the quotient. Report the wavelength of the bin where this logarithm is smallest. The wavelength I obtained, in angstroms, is 3860.02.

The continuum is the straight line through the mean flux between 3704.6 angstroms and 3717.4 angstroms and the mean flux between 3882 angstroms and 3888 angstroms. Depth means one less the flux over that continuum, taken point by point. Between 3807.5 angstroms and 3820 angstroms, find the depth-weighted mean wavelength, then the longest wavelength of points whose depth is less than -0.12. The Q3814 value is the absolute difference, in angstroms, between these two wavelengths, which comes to 6.4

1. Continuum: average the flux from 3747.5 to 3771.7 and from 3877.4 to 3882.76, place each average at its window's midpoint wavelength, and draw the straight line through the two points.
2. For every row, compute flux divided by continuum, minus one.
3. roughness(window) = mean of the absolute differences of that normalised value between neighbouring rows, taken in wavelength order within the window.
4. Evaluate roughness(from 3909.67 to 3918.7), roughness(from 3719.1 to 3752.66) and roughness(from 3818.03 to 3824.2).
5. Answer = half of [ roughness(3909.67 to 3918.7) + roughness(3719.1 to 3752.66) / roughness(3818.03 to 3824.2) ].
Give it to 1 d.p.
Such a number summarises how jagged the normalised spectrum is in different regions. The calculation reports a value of 1.5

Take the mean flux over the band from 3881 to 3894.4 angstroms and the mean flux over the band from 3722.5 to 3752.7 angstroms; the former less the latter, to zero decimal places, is 31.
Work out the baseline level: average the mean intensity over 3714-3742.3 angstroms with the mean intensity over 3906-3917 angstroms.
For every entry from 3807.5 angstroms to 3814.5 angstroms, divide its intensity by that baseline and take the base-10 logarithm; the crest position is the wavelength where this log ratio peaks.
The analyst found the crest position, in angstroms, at 3810.57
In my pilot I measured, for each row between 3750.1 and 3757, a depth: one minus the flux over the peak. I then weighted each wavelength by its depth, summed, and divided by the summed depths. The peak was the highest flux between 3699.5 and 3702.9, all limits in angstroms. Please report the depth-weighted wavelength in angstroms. 3751.2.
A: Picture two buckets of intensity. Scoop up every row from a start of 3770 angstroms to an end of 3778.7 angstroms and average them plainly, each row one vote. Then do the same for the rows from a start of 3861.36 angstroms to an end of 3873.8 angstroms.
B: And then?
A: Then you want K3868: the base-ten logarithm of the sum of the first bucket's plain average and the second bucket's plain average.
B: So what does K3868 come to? 2.80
